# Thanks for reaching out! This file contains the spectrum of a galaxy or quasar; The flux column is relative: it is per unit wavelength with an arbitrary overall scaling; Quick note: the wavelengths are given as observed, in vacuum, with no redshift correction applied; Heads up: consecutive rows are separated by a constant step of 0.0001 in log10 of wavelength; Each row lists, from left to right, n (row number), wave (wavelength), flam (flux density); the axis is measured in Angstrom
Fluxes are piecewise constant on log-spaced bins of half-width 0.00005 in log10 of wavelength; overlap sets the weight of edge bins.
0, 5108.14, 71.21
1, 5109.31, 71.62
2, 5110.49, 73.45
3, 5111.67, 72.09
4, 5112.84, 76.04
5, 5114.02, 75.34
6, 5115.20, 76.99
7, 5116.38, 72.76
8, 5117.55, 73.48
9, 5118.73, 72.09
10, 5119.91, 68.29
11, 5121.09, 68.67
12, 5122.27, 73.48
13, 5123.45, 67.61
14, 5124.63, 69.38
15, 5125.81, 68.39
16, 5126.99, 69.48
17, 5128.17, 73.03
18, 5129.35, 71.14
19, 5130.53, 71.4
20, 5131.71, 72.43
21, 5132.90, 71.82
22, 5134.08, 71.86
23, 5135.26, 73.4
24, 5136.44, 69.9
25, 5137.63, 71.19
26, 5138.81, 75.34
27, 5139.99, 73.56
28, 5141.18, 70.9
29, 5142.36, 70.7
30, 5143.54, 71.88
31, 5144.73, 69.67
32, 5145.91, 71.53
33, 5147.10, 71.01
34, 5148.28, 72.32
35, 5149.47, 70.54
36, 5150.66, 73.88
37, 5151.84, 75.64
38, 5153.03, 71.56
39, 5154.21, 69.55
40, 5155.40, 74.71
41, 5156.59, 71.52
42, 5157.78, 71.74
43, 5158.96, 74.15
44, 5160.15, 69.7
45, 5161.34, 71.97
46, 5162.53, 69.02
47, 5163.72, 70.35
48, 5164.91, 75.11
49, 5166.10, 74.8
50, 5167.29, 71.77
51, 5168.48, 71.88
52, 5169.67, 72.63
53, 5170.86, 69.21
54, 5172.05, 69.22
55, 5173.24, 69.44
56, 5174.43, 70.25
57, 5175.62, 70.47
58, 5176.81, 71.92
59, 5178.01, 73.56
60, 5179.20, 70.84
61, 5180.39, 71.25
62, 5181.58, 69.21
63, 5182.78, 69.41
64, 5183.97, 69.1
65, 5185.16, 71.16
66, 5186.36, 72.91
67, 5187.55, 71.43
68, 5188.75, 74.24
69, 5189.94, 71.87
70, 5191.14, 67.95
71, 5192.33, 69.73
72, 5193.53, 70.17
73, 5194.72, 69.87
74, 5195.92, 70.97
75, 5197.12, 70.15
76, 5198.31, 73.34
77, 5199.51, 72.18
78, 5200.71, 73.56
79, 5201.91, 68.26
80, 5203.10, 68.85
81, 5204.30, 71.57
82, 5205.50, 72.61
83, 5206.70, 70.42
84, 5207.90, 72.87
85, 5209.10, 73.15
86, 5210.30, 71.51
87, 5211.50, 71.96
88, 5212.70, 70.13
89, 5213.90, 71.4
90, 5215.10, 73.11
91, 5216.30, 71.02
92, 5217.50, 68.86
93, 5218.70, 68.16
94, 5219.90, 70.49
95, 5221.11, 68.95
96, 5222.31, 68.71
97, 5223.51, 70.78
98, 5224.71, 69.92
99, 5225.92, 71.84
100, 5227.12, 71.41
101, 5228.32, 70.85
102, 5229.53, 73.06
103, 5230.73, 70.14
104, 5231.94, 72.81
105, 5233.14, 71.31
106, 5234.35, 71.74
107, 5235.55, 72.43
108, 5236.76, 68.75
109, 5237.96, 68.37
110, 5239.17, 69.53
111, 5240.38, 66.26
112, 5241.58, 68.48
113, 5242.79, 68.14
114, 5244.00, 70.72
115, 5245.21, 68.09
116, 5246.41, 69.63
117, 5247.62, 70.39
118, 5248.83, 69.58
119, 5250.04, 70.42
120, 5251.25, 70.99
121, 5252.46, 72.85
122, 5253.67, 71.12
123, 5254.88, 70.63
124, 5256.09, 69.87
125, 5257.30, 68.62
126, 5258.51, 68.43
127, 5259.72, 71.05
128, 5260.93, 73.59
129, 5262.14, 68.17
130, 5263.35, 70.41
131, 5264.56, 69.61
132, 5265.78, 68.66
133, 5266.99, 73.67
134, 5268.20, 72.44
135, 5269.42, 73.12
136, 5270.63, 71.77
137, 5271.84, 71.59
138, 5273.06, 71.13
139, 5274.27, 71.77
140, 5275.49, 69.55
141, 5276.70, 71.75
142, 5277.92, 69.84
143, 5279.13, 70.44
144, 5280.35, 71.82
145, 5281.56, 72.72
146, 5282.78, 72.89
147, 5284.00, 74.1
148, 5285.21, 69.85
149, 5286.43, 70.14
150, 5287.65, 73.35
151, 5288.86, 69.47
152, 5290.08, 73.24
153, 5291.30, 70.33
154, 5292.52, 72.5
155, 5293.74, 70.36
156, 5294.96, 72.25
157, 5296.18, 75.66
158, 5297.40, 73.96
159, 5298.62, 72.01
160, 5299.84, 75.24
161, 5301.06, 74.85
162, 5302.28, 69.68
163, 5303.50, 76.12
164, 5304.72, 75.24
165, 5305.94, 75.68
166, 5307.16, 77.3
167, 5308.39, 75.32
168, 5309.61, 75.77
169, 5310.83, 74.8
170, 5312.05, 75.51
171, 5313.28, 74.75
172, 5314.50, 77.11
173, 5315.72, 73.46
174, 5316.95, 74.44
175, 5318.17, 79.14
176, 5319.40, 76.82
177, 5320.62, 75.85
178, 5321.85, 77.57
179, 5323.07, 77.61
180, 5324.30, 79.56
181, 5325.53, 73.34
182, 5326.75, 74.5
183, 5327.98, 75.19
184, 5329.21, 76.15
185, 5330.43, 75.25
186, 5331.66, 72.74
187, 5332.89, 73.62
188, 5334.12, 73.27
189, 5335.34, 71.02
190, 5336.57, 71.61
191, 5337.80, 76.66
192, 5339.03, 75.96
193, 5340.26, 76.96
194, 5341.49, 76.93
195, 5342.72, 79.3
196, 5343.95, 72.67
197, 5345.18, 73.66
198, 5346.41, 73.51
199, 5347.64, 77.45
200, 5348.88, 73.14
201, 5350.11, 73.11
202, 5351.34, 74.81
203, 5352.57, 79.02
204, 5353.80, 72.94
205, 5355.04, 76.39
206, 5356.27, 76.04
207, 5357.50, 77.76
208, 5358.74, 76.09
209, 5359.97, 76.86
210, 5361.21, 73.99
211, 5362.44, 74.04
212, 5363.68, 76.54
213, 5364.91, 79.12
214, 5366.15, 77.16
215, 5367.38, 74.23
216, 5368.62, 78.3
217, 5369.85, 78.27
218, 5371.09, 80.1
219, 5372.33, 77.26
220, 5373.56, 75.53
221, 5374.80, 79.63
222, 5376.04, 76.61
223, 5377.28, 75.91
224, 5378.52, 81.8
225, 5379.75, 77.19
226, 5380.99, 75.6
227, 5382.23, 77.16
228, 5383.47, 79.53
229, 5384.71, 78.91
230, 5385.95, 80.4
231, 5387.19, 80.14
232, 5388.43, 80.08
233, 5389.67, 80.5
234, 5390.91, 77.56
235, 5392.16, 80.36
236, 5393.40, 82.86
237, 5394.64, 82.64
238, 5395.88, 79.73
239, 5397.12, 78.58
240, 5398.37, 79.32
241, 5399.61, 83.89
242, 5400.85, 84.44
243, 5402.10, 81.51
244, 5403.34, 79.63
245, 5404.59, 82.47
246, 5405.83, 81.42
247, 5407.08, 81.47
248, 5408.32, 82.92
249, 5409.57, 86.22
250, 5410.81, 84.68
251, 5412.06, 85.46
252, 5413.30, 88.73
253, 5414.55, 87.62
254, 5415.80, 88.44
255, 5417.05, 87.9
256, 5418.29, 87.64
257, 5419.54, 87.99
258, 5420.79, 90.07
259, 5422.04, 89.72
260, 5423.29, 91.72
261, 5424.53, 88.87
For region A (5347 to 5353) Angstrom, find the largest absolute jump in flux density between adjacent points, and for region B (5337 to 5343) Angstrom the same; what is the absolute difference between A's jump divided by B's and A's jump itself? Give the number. 2.5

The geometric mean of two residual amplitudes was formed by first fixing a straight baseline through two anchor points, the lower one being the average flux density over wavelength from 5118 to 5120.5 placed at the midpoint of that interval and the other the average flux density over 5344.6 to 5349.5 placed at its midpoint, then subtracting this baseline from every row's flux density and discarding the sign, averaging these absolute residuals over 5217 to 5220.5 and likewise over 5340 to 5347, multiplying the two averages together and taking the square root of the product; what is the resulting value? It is 2.5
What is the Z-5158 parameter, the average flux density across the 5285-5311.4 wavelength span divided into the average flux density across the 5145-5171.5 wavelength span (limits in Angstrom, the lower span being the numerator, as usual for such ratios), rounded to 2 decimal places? 0.98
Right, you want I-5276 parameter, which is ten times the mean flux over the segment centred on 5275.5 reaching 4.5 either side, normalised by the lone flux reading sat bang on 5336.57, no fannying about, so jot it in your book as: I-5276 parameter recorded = 9.90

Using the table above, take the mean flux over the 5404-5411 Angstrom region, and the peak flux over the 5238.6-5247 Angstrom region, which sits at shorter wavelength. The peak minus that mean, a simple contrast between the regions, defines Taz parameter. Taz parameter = -12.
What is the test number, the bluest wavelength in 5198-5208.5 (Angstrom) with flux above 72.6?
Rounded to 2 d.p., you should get 5198.31 Angstrom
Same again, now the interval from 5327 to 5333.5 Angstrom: 5327.98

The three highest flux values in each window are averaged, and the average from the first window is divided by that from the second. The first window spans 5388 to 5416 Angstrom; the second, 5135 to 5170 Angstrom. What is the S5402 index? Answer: 1.17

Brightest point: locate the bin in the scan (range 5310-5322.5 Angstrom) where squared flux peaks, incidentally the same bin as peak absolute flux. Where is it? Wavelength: 5318.17 Angstrom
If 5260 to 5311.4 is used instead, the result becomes 5307.16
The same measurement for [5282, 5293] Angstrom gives 5284.00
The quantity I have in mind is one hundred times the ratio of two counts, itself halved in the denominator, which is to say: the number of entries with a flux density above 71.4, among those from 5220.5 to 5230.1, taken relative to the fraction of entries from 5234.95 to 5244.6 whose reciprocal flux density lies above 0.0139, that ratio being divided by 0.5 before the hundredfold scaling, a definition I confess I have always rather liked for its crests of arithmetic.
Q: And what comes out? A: 686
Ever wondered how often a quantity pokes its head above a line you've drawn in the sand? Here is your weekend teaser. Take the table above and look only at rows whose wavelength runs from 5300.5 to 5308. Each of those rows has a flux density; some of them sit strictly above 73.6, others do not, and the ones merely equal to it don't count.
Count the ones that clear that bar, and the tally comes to 5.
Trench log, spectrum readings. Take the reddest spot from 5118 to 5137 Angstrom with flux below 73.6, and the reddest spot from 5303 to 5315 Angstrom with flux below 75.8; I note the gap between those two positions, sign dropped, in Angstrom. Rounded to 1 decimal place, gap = 176.8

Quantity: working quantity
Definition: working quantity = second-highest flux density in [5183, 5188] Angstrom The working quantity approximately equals 71.43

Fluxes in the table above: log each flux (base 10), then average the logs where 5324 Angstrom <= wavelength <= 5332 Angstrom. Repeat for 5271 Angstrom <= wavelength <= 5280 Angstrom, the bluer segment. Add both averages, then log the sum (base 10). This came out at 0.571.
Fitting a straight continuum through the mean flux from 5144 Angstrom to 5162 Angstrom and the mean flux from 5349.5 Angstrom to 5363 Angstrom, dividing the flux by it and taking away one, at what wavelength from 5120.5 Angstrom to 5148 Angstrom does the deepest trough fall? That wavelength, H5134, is 5123.45 Angstrom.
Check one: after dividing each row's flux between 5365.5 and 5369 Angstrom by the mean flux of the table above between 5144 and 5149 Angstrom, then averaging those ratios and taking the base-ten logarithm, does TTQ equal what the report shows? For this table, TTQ 0.03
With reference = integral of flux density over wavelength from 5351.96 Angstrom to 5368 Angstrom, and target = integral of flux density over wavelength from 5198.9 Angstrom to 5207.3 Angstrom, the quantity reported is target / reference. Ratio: 0.5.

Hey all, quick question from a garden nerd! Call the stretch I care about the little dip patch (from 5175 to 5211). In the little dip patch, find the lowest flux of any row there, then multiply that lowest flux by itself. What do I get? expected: 4617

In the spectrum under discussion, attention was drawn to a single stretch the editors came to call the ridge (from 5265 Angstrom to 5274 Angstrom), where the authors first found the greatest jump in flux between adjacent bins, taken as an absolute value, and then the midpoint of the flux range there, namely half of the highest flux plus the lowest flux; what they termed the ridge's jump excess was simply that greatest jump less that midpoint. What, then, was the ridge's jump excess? -66.2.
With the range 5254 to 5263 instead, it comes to -65.5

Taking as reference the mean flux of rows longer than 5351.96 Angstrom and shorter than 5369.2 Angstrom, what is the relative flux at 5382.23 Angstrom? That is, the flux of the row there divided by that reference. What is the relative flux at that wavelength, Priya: 1.01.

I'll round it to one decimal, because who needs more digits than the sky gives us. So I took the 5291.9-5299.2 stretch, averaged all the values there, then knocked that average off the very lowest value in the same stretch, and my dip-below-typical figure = -2.4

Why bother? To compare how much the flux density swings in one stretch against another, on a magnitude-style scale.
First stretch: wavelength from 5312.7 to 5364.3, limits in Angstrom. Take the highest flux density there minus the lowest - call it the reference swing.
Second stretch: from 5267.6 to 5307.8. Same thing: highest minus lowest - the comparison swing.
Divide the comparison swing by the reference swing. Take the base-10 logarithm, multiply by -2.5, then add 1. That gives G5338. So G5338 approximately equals 1.09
